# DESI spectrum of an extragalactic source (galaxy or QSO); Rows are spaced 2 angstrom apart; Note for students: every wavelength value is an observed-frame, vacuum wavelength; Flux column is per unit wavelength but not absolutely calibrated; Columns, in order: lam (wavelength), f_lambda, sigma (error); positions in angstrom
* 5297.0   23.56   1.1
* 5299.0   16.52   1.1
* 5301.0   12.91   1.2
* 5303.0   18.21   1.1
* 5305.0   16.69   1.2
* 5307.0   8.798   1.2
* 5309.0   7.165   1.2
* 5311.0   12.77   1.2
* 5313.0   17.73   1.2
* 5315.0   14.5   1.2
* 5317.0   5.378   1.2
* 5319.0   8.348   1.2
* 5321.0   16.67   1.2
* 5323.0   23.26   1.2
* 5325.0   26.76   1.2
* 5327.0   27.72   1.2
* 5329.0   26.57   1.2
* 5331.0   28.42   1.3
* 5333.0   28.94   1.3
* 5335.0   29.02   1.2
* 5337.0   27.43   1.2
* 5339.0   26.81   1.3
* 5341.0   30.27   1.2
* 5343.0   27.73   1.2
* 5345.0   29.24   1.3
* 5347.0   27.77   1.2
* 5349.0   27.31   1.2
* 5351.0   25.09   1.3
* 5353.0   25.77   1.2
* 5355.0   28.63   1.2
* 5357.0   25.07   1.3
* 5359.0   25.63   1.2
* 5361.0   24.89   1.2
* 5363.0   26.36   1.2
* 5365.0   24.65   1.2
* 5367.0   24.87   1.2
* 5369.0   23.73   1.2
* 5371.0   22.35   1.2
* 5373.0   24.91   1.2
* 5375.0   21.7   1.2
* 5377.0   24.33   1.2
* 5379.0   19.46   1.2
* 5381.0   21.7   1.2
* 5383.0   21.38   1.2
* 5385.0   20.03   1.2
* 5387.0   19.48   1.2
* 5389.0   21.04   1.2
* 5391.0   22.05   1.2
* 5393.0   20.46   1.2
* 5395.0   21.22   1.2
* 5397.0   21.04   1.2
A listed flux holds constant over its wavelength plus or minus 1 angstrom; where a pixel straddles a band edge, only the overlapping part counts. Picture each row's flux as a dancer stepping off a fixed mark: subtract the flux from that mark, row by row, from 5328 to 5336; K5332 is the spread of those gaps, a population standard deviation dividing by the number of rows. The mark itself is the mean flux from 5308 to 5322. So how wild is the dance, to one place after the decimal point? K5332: 1.0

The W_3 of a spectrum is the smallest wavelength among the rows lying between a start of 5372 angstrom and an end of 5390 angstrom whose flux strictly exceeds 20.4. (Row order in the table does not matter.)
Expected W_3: 5373.0 angstrom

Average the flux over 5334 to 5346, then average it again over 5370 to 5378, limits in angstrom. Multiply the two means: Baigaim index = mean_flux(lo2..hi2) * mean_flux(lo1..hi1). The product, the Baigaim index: 663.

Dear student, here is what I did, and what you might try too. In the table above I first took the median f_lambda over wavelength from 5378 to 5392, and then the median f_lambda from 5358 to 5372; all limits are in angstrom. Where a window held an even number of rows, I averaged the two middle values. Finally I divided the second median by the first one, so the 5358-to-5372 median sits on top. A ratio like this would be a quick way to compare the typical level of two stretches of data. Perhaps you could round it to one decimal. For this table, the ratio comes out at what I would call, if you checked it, 1.2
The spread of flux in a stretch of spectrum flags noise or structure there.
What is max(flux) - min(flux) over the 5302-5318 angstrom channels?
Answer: 13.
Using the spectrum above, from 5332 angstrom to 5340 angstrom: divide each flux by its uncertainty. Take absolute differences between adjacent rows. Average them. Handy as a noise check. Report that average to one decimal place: 1.8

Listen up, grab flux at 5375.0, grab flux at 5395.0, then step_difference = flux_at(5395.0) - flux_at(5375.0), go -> 0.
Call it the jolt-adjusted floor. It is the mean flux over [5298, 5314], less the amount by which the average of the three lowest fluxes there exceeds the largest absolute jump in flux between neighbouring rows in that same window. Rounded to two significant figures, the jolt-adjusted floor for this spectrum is 12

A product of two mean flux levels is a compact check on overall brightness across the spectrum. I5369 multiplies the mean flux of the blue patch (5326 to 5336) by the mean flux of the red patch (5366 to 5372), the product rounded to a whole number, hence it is 665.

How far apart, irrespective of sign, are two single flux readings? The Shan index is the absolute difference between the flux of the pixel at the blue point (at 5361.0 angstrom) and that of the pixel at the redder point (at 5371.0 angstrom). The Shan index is 2.5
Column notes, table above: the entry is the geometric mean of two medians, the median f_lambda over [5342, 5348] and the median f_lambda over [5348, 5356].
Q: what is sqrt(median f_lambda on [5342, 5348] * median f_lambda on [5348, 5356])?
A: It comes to 27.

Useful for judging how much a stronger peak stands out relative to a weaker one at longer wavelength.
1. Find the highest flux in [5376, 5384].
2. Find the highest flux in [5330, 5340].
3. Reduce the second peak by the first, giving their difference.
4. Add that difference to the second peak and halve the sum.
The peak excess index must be 17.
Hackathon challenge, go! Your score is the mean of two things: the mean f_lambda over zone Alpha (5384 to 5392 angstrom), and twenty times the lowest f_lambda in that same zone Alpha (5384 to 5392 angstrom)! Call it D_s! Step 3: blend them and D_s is 205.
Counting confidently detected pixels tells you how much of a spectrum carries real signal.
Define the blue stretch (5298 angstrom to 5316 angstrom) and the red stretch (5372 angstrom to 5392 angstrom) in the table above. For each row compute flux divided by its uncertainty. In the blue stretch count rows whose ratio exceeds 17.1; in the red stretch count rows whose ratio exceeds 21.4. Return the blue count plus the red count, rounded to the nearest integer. 0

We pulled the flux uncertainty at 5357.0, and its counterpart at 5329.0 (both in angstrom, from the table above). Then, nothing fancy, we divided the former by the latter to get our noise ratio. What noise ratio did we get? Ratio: 1.08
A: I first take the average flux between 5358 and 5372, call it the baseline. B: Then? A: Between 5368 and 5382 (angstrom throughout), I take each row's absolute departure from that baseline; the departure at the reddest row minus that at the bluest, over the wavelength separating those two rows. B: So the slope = 0.17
